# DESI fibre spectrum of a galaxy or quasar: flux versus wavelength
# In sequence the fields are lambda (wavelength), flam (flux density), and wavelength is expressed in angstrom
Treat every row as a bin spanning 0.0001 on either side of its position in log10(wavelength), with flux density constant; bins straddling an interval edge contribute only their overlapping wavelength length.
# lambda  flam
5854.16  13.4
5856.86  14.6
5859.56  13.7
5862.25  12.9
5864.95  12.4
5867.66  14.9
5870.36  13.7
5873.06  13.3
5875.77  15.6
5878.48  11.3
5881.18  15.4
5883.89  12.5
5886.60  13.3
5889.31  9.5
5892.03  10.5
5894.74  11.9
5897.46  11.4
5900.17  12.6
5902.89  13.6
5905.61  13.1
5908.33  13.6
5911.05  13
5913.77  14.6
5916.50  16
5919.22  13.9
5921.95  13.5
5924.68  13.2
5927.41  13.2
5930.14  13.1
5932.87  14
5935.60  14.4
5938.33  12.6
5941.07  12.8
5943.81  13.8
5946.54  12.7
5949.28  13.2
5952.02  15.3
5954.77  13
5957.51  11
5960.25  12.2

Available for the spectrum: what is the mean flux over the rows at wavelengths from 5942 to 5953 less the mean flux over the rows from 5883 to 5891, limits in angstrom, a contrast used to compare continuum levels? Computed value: 2.0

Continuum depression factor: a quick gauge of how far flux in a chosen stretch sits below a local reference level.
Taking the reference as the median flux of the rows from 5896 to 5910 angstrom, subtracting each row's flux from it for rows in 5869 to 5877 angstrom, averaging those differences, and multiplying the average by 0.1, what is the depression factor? -0.11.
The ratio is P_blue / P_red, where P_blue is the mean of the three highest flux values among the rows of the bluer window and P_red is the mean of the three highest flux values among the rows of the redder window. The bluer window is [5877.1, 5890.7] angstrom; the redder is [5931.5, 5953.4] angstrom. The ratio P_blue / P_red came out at 0.94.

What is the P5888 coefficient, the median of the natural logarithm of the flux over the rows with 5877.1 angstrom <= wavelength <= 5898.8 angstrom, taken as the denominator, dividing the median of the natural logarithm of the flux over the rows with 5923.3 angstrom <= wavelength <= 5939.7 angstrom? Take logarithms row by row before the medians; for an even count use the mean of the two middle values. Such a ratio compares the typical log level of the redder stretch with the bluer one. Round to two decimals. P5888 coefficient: 1.05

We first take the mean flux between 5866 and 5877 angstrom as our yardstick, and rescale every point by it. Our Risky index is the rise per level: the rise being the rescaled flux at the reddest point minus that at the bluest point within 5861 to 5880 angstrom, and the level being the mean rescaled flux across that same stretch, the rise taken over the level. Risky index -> -0.12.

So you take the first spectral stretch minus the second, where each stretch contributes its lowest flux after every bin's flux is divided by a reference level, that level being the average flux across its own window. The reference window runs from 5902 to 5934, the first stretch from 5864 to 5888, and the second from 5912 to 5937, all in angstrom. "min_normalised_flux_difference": -0.13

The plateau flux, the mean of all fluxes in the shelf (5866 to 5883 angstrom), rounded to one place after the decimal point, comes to 14.0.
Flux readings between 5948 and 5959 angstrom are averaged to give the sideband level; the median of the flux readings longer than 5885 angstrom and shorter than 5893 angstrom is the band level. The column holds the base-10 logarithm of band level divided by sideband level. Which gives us -0.10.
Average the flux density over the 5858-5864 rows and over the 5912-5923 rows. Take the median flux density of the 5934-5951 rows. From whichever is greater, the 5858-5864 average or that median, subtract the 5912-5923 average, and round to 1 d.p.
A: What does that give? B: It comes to -1.2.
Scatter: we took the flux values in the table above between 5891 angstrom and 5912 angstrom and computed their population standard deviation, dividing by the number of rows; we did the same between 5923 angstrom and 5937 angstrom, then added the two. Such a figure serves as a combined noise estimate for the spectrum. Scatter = 1.56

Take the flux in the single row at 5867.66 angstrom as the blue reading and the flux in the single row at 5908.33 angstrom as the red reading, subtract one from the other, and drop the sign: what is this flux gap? 1.3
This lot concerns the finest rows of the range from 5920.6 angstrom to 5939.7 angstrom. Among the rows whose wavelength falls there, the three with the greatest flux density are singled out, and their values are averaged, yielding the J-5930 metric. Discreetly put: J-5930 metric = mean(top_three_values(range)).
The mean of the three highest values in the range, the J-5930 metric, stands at 14.0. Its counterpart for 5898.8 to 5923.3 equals 14.8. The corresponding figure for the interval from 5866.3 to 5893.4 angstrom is 15.3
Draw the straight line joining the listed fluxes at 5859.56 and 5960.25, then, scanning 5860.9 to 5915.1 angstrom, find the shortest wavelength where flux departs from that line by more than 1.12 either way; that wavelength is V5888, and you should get 5864.95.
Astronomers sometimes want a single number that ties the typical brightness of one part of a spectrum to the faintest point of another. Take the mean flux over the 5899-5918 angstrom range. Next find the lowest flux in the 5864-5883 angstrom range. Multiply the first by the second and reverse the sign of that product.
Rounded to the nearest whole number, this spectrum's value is -156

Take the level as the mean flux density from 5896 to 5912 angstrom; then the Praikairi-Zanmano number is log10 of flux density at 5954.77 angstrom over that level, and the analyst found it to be 0.004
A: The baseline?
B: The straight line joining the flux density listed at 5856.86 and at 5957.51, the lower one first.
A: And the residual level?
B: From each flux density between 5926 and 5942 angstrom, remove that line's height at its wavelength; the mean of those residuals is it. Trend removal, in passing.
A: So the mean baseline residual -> 1.52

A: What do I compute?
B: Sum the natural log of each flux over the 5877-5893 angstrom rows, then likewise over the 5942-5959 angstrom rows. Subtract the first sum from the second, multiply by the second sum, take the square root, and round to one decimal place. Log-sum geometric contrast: 2.9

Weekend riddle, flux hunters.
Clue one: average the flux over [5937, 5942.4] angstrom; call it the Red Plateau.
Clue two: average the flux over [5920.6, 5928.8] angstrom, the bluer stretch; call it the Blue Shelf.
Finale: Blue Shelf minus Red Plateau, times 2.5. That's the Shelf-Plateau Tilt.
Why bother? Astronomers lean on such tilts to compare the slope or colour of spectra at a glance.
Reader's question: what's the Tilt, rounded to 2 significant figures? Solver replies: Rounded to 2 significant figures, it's 1.5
